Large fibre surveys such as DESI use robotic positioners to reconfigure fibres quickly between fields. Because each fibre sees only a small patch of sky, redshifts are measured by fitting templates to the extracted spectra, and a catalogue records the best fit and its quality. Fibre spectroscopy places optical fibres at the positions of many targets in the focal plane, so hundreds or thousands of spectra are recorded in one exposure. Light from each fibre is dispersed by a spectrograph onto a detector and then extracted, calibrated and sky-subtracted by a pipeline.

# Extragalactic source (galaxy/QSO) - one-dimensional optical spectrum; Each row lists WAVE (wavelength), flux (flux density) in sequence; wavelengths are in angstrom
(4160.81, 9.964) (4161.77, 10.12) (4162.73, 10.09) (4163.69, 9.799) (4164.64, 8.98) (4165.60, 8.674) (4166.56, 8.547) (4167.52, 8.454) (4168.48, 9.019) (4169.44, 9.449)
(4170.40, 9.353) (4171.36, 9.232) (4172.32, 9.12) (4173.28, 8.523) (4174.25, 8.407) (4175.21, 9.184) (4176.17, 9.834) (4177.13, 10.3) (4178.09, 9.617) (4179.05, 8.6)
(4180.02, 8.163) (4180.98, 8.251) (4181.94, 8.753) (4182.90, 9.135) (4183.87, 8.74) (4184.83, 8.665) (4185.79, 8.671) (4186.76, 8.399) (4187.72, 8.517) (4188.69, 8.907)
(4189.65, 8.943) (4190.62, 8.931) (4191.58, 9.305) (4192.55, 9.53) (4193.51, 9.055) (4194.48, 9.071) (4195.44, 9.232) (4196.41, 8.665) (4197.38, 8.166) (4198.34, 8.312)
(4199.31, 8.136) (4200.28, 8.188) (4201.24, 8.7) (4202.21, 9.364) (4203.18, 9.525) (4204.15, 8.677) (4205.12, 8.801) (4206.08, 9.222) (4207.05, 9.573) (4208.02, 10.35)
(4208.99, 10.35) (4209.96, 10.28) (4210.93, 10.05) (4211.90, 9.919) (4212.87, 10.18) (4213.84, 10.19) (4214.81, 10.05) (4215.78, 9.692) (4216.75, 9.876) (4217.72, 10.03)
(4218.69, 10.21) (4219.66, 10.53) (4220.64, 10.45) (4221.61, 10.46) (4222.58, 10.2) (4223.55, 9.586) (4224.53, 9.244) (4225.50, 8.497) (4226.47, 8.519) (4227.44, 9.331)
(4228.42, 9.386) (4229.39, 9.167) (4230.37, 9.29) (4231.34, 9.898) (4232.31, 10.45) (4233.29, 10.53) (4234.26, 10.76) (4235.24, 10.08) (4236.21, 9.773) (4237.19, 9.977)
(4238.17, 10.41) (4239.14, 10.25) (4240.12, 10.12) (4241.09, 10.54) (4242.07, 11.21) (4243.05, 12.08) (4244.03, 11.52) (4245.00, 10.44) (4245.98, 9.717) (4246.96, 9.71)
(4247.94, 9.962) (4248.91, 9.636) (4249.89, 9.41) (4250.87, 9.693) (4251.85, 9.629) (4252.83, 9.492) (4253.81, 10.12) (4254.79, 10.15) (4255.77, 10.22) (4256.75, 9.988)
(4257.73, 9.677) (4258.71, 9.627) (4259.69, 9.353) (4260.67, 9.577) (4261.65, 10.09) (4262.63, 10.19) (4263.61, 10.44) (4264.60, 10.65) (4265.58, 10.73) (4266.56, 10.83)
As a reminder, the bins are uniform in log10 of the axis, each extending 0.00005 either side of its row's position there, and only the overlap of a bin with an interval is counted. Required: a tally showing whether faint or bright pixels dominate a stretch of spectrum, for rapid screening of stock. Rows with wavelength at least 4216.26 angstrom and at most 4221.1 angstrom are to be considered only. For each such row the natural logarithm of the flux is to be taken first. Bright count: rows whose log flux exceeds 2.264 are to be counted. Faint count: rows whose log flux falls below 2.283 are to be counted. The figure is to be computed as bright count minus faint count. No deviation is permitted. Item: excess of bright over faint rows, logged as 5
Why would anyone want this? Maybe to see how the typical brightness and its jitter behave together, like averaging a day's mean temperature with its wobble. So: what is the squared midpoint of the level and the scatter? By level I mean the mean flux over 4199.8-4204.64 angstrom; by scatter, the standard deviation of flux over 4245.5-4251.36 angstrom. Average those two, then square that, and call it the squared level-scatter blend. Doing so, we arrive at 20.5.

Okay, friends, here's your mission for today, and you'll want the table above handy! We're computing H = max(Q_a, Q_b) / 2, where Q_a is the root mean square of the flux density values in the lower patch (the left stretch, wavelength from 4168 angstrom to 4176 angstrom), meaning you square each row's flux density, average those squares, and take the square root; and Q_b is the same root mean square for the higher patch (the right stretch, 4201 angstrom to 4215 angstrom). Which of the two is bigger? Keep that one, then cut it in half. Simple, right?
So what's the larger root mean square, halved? 4.85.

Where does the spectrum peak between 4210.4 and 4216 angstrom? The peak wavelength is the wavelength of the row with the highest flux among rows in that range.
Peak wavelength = 4213.84 angstrom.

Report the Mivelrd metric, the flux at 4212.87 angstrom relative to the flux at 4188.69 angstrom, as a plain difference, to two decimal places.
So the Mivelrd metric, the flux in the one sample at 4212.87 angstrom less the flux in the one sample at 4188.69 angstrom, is 1.27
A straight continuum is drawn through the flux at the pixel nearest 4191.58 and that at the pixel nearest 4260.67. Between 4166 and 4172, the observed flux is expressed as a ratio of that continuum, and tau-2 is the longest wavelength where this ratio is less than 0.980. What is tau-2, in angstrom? 4168.48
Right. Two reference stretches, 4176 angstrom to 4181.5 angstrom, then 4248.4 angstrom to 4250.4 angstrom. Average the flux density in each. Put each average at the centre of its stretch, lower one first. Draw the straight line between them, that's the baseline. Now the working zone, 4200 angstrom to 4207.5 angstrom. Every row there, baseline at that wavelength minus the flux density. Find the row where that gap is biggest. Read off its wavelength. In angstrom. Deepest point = 4200.28 angstrom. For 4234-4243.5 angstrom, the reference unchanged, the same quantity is 4236.21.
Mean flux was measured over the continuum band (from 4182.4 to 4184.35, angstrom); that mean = 8.9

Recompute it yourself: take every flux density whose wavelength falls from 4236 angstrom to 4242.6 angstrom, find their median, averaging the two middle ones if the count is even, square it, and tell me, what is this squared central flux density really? 105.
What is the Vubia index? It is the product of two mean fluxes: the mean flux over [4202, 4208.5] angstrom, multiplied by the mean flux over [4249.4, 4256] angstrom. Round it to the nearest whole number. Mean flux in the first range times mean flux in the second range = 92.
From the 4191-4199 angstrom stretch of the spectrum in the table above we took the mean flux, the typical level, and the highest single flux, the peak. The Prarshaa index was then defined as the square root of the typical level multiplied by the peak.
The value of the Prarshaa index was 9.2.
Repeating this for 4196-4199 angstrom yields 8.5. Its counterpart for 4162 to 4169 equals 9.6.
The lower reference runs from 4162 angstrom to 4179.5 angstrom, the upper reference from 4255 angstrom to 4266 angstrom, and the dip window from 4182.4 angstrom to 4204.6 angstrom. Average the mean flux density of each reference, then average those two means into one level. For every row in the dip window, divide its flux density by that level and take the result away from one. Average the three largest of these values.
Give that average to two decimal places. 0.15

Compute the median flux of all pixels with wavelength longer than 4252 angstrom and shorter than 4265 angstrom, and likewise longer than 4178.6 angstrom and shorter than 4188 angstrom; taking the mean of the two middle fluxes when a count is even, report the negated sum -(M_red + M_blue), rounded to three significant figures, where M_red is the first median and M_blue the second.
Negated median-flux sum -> -18.7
